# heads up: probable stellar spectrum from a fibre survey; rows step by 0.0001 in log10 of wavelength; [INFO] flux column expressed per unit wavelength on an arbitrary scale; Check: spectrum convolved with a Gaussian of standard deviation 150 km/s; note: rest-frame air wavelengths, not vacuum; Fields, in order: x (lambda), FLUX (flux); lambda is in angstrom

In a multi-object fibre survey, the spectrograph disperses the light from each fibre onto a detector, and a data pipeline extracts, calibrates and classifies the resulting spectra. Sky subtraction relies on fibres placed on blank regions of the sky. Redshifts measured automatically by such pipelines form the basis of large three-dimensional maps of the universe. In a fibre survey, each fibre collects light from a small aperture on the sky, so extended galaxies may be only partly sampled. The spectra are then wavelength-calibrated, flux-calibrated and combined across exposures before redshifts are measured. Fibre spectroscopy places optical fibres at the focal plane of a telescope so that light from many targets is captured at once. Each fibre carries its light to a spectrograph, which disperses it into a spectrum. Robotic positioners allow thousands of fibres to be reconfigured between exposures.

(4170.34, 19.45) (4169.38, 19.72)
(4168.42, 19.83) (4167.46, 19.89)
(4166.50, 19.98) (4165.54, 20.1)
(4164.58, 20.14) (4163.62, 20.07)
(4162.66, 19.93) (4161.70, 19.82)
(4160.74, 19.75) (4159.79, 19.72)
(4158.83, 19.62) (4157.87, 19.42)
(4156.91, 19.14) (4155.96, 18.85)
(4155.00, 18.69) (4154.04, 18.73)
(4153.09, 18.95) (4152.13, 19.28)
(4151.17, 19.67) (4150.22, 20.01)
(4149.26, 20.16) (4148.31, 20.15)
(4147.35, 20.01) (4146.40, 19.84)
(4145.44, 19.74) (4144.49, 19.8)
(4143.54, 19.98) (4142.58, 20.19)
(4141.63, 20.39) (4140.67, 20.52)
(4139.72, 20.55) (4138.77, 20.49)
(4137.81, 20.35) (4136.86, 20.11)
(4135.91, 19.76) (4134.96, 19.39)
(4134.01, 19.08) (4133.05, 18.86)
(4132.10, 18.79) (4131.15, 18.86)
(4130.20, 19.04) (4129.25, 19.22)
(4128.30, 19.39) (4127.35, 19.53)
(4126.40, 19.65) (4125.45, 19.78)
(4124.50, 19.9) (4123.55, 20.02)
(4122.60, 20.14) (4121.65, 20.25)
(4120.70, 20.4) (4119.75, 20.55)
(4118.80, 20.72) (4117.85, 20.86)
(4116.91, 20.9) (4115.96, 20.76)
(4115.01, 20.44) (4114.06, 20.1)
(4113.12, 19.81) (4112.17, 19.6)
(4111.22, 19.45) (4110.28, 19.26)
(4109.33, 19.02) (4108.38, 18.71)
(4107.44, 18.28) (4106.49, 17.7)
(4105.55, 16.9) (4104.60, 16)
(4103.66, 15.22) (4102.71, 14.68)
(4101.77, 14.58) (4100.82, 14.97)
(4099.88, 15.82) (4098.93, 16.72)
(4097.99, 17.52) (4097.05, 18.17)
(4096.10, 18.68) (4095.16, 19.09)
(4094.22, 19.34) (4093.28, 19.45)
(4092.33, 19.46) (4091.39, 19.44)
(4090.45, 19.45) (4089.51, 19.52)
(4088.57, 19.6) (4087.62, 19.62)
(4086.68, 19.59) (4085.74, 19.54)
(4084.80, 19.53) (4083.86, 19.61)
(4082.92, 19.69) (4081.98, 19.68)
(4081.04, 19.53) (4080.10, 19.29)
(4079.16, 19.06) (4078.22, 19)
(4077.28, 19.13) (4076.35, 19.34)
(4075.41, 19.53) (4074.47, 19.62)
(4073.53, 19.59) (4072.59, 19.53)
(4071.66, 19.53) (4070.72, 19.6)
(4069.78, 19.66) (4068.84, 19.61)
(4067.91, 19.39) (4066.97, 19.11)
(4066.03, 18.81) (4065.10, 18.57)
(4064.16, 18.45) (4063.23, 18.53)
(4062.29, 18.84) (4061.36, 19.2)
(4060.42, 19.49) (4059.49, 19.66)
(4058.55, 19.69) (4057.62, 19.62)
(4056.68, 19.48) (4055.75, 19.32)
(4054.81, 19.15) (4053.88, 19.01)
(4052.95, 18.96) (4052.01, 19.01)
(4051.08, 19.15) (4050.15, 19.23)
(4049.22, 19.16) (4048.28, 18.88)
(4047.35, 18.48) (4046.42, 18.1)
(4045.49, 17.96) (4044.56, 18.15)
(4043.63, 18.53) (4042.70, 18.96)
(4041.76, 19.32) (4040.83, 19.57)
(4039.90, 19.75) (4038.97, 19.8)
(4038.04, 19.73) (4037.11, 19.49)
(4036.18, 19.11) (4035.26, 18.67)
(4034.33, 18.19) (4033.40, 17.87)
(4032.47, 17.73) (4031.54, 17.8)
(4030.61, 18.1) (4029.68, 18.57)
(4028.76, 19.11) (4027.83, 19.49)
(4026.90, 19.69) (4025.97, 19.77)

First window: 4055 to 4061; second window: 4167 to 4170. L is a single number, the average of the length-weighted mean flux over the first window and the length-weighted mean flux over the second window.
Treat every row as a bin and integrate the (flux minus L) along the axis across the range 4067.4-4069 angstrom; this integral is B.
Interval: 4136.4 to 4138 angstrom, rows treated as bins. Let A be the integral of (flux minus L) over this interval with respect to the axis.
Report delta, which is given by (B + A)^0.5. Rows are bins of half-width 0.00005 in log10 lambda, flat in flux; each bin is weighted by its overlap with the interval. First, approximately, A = 0.9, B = -0.3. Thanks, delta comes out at 0.80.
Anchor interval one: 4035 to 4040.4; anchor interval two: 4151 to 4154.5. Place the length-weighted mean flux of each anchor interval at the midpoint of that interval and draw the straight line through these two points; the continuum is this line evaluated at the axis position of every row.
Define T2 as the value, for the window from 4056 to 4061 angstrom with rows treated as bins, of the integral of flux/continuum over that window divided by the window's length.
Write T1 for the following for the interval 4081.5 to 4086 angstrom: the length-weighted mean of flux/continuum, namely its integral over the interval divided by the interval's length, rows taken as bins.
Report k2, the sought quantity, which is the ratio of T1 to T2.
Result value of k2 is 1.01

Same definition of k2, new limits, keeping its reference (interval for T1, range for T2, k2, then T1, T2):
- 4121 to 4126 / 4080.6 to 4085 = 1.03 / 1.04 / 1.01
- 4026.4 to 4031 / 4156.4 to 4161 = 0.95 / 0.97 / 1.02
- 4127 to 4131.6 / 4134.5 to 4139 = 0.96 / 1.00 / 1.04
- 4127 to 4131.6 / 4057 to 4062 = 1.00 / 1.00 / 1.00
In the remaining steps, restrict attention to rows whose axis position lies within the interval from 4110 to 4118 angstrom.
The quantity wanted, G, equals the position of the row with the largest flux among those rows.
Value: 4116.91 angstrom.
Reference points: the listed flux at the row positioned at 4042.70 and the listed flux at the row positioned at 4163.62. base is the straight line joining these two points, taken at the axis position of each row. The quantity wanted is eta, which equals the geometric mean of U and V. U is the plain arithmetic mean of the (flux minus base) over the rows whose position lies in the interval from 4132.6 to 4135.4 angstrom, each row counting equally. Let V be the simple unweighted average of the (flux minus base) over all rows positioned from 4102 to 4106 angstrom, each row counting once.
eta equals 1.6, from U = -0.69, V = -3.8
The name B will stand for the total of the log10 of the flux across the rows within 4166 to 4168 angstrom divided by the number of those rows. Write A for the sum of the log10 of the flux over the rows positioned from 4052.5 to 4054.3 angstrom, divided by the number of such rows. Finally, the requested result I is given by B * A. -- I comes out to 1.66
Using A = 1.28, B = 1.30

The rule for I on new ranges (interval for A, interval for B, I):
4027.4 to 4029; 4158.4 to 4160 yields 1.66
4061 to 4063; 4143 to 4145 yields 1.66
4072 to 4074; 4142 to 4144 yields 1.68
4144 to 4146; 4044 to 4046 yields 1.63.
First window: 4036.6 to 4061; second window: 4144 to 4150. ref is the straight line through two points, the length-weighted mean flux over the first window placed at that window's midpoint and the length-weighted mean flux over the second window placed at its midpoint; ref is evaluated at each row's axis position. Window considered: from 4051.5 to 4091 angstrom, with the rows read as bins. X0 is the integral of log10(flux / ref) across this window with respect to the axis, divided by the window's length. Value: 0.0002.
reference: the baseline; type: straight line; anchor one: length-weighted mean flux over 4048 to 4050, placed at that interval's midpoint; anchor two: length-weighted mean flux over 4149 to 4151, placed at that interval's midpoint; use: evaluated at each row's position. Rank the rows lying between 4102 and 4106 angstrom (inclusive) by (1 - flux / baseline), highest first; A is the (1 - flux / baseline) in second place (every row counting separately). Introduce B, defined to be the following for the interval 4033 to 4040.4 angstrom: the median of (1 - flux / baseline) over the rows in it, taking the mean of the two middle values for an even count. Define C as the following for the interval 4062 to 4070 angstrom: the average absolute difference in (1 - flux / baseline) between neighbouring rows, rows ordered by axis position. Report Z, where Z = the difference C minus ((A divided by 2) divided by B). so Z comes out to 5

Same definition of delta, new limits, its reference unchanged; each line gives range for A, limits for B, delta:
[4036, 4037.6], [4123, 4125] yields 0.40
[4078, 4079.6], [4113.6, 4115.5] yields 0.48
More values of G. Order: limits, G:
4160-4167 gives 4164.58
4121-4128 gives 4121.65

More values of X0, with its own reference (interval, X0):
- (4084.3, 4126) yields -0.0190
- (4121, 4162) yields -0.0057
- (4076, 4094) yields 0.0002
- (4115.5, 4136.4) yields 0.0002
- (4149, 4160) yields -0.0156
